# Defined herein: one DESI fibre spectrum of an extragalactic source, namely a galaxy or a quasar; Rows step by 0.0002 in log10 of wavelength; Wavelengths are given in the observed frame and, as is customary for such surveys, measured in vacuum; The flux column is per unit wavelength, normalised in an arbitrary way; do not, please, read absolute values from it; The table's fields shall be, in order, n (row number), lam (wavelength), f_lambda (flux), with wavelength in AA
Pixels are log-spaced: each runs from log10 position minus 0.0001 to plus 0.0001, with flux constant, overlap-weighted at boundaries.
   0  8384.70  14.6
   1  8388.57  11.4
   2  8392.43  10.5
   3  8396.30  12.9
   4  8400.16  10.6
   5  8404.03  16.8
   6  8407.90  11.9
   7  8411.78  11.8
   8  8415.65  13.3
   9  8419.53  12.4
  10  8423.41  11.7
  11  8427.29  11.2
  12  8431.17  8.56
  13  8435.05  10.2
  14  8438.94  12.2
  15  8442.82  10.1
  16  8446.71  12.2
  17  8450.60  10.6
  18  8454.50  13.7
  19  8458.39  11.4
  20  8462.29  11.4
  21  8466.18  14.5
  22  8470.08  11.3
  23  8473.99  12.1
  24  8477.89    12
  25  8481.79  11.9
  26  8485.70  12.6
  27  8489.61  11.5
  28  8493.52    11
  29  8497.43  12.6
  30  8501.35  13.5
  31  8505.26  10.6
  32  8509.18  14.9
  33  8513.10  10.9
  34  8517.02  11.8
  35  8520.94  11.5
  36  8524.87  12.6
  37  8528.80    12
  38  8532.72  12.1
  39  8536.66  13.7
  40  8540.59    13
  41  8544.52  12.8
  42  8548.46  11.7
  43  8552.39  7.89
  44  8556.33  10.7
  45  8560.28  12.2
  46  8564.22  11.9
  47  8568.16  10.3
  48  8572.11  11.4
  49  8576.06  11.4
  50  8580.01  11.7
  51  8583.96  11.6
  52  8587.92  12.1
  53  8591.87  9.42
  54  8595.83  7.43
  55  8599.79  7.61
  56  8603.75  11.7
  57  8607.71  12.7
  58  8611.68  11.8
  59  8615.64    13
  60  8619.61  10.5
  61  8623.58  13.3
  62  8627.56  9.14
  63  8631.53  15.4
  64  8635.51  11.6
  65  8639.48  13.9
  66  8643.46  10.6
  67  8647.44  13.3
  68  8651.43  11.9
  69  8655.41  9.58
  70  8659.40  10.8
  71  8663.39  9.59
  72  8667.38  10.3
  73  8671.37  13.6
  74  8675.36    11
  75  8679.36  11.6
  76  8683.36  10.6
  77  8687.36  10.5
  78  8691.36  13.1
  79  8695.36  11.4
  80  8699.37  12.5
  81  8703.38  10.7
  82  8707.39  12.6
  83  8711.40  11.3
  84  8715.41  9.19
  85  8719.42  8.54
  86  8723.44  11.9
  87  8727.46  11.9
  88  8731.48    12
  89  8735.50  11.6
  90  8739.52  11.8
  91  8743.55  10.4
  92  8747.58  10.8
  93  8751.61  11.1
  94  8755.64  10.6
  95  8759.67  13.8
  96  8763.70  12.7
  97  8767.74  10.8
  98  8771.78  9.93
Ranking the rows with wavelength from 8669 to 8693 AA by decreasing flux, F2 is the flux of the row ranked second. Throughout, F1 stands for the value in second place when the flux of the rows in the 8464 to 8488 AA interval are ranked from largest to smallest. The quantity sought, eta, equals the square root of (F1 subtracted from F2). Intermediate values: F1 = 12.6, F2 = 13.1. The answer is 0.71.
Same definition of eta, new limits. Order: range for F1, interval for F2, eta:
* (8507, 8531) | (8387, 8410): 0.55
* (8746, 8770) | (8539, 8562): 0.32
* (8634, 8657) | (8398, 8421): 0.00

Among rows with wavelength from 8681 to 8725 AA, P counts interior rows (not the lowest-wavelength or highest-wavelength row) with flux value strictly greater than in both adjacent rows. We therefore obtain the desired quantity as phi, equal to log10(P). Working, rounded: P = 3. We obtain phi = 0.48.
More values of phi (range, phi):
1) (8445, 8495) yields 0.60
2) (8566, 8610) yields 0.30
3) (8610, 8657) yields 0.70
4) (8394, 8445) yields 0.48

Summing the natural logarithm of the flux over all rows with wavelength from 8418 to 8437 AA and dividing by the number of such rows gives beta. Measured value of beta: 2.37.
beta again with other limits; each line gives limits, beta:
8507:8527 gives 2.51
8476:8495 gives 2.47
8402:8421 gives 2.57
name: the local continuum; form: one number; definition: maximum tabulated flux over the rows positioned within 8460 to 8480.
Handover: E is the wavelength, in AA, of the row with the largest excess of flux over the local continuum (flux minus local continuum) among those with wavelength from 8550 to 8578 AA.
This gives 8560.28 AA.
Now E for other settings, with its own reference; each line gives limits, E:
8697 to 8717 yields 8707.39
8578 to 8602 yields 8587.92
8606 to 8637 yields 8631.53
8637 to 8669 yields 8639.48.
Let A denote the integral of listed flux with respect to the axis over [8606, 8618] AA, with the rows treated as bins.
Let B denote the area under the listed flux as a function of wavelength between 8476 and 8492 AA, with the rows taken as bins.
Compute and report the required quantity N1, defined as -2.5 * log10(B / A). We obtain -0.3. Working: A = 149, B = 192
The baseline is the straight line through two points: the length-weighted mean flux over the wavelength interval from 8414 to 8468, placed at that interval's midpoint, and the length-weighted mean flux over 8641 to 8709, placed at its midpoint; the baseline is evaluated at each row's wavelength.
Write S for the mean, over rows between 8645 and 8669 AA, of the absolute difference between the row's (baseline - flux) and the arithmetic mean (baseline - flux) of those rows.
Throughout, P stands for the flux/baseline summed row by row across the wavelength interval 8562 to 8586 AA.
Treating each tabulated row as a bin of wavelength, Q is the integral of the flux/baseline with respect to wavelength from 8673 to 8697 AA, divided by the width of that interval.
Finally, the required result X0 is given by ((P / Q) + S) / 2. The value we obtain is 3.5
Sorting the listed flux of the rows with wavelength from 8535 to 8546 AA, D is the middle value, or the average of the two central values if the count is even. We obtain 13.0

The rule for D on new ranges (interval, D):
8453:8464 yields 11.4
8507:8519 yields 11.8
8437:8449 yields 12.2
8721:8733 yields 11.9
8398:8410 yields 11.9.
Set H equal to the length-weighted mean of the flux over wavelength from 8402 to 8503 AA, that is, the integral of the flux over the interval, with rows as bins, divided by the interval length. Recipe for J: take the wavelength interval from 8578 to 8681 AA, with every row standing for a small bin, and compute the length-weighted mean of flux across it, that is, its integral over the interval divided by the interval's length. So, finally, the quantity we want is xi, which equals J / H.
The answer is 0.945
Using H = 12.0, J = 11.35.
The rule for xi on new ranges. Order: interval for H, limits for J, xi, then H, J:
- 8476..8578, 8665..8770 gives 0.960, 11.9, 11.39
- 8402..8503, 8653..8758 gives 0.926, 12.0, 11.13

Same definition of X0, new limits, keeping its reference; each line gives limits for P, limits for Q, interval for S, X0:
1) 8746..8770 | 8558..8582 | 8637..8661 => 3.8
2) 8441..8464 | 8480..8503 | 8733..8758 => 3.1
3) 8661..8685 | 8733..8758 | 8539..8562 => 3.7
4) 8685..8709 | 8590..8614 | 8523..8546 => 3.8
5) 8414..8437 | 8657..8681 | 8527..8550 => 3.3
